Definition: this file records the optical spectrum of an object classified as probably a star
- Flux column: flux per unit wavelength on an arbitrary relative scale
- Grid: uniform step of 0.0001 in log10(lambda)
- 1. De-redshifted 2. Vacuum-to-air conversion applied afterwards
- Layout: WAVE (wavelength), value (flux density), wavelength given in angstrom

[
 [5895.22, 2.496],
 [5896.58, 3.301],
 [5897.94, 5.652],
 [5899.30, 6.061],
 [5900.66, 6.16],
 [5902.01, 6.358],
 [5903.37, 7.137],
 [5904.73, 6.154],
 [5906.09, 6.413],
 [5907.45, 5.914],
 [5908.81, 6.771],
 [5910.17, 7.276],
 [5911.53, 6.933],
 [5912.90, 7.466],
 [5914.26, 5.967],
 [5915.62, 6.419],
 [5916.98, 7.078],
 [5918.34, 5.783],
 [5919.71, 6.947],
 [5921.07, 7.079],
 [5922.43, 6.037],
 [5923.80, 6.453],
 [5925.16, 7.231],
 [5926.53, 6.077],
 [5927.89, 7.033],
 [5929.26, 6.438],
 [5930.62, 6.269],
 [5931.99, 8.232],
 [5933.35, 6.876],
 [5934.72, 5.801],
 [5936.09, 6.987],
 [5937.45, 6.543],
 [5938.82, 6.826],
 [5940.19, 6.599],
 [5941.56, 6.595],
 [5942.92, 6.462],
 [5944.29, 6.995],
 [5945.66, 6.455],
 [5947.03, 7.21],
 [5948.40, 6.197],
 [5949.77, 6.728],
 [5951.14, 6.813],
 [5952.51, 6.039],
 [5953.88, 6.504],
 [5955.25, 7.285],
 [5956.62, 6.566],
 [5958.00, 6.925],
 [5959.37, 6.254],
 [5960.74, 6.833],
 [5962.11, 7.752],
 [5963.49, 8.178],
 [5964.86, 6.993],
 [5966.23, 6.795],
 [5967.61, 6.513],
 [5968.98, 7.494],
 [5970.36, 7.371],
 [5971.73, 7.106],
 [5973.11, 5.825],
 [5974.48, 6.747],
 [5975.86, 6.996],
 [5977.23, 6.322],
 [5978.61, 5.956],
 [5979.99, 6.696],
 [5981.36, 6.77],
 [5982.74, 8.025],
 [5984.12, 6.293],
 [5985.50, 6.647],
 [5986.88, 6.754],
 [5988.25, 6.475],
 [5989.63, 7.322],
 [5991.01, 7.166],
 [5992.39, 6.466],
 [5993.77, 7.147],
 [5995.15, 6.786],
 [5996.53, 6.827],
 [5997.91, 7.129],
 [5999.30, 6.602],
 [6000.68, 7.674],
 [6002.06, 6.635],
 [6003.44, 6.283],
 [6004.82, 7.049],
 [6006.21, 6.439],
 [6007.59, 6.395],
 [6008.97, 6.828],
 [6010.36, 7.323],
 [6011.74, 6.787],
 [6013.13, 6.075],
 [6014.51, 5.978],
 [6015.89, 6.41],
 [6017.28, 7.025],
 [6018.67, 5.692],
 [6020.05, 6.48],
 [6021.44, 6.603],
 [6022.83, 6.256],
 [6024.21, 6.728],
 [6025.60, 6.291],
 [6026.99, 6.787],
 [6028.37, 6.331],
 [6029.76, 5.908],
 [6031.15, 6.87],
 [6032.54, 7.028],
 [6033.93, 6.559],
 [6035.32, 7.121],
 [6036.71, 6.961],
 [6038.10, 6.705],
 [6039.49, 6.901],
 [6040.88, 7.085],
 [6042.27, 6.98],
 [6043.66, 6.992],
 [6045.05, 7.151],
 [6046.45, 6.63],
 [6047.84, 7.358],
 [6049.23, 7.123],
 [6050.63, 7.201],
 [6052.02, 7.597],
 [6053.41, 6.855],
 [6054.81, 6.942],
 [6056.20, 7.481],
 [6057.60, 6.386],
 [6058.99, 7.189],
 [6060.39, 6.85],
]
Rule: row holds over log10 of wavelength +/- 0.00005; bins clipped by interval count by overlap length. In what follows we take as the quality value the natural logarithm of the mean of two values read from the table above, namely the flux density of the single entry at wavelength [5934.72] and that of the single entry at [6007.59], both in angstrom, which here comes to 1.81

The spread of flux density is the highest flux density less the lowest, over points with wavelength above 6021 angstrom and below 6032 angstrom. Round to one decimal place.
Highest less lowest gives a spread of 1.0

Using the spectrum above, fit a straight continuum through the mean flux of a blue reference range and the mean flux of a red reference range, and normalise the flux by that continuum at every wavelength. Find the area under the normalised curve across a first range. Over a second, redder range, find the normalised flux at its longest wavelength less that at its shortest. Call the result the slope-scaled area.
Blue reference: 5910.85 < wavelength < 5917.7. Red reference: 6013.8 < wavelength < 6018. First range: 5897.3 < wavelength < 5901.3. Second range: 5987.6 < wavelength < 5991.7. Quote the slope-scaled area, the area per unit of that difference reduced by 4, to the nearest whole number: 29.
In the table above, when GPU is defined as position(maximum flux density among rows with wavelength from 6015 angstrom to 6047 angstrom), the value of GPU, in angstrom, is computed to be 6045.05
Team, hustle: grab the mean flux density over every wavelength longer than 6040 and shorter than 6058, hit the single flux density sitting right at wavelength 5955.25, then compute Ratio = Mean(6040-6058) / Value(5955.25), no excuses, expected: 0.97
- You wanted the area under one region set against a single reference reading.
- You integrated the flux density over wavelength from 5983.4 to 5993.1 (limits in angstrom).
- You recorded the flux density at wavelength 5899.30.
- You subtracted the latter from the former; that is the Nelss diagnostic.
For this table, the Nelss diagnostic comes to 59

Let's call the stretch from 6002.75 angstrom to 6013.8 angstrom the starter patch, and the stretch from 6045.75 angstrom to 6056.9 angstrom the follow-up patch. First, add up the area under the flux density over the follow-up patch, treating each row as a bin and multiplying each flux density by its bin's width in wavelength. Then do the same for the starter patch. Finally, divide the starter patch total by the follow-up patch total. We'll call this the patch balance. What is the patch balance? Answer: 0.92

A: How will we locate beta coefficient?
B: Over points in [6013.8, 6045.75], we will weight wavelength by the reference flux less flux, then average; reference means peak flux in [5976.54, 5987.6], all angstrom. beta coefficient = 6028.0 angstrom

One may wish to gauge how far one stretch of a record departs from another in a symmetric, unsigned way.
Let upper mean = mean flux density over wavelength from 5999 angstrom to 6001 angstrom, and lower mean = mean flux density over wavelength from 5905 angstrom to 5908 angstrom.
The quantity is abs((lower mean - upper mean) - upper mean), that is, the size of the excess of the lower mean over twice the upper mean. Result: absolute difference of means 8.1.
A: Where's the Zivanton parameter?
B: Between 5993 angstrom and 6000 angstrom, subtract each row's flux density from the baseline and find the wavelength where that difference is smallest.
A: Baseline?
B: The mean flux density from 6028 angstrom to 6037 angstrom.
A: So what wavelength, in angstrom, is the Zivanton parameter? 5993.77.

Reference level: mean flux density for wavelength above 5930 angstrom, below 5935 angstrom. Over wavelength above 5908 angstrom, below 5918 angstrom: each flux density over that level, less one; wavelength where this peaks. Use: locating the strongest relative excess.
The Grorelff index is 5912.90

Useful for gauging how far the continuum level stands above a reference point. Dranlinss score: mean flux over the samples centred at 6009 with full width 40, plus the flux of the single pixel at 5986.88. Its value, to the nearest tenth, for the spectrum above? 13.4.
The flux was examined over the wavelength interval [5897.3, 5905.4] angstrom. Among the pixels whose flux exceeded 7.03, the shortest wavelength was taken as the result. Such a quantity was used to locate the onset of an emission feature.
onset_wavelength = 5903.37 angstrom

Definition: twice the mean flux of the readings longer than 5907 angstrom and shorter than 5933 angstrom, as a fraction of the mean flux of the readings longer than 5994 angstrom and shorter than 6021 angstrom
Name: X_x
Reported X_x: 2.016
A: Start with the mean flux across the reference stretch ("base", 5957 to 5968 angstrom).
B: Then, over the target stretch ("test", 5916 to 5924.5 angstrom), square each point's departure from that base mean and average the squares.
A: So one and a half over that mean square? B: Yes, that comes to 3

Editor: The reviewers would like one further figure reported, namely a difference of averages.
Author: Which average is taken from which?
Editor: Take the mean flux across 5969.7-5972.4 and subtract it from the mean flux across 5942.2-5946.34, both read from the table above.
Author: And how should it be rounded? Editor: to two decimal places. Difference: -0.60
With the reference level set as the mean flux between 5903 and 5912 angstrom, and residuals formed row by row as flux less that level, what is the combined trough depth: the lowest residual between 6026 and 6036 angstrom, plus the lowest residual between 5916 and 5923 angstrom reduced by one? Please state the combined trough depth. -2.6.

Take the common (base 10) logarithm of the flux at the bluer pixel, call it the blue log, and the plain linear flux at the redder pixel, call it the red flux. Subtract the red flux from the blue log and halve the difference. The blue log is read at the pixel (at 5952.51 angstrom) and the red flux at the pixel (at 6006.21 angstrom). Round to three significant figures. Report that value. -2.83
